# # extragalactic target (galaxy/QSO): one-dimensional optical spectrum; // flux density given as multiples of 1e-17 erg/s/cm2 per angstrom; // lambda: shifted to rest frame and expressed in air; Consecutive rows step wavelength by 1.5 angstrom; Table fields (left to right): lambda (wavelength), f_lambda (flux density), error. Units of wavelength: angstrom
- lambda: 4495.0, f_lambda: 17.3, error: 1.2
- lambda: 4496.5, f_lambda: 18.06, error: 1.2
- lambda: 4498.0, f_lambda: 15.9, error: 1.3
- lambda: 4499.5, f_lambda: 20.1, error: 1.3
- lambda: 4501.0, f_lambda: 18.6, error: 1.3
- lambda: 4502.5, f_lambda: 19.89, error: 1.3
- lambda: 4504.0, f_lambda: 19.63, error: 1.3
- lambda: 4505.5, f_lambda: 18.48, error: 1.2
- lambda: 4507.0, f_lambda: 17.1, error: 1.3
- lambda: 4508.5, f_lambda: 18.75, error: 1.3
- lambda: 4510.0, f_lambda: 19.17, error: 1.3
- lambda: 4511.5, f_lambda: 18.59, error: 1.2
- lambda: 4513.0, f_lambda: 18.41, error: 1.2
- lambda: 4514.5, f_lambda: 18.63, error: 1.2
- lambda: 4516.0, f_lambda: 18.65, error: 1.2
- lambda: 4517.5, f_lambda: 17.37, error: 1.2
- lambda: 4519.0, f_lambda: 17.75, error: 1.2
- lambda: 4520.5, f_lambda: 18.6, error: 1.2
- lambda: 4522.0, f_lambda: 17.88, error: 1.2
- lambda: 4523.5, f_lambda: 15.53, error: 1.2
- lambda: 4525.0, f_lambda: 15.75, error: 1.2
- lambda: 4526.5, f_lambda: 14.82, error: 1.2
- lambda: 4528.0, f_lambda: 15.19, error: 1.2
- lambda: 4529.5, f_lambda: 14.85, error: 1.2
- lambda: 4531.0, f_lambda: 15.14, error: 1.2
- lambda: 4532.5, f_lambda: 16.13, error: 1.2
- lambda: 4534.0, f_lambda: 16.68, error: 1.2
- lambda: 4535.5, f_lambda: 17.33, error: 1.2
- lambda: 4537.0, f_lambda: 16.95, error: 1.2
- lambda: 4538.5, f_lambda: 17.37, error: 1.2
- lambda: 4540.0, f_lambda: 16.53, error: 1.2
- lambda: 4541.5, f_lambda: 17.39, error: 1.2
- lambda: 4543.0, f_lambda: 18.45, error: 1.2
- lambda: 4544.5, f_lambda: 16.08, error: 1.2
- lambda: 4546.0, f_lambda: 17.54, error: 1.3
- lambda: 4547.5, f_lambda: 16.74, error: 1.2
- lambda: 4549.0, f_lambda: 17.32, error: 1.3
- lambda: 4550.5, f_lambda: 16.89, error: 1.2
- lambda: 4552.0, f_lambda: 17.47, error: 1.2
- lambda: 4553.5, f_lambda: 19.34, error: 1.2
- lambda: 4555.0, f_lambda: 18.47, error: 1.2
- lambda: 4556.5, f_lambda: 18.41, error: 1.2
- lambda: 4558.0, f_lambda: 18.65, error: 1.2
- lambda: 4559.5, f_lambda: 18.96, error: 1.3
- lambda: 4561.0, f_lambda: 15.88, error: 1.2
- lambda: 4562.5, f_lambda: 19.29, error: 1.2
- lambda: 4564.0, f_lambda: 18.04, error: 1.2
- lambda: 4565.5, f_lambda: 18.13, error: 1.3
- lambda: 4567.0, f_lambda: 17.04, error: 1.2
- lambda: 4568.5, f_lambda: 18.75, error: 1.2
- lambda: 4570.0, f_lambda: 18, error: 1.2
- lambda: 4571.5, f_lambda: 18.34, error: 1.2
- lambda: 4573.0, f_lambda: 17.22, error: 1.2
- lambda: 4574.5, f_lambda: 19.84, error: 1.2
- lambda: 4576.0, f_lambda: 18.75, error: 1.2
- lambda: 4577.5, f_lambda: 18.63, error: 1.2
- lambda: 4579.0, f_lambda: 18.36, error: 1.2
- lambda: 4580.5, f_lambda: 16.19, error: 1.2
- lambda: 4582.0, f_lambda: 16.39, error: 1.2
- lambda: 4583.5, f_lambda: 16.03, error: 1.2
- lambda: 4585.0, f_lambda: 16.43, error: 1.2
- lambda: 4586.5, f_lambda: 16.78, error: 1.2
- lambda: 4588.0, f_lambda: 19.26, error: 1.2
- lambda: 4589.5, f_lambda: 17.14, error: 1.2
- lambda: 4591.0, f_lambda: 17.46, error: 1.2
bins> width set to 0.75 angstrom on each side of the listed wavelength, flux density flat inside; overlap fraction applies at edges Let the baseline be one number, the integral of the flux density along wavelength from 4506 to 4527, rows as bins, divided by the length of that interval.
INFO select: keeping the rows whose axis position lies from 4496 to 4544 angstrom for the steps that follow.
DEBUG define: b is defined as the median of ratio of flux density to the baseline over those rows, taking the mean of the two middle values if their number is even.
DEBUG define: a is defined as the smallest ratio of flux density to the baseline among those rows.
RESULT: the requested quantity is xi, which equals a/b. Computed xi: 0.84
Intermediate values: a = 0.84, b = 0.99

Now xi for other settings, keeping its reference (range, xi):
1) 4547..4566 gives 0.88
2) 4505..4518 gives 0.92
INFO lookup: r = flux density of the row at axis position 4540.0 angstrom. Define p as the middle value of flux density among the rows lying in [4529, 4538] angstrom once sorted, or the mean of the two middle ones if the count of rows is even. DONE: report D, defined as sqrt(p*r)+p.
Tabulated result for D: 32.9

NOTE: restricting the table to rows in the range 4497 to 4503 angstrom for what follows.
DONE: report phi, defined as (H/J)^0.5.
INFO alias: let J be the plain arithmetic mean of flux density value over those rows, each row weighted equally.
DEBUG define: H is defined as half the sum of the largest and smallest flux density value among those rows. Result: 0.98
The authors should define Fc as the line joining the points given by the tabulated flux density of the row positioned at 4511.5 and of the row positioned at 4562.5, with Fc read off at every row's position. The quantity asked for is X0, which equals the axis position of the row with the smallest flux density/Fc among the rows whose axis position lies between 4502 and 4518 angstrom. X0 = 4507.0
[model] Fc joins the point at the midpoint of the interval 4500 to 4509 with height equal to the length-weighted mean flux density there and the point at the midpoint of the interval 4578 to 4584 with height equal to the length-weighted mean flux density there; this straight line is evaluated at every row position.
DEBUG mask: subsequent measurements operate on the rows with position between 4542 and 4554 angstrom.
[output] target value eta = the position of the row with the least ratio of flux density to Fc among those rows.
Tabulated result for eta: 4544.5 angstrom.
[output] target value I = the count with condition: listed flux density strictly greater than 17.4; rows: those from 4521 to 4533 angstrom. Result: 1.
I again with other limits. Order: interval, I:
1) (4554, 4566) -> 7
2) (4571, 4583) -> 5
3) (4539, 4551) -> 2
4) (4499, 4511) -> 7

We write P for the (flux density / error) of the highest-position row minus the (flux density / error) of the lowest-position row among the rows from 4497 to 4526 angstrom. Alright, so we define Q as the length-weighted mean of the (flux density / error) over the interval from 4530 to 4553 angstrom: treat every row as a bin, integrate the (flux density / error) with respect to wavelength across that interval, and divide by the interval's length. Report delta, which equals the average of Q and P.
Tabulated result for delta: 7.43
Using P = 0.9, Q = 14.0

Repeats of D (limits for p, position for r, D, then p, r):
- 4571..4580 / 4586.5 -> 36.1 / 18.5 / 16.78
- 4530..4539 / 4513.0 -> 34.4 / 16.8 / 18.41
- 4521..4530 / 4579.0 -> 32.2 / 15.4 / 18.36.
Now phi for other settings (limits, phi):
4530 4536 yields 1.00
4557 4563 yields 0.98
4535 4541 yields 1.00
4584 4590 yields 1.01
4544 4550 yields 1.00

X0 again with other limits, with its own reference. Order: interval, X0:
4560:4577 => 4561.0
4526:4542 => 4529.5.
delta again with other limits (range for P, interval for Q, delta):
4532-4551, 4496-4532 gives 7.45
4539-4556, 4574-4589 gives 8.15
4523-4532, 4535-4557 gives 7.04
